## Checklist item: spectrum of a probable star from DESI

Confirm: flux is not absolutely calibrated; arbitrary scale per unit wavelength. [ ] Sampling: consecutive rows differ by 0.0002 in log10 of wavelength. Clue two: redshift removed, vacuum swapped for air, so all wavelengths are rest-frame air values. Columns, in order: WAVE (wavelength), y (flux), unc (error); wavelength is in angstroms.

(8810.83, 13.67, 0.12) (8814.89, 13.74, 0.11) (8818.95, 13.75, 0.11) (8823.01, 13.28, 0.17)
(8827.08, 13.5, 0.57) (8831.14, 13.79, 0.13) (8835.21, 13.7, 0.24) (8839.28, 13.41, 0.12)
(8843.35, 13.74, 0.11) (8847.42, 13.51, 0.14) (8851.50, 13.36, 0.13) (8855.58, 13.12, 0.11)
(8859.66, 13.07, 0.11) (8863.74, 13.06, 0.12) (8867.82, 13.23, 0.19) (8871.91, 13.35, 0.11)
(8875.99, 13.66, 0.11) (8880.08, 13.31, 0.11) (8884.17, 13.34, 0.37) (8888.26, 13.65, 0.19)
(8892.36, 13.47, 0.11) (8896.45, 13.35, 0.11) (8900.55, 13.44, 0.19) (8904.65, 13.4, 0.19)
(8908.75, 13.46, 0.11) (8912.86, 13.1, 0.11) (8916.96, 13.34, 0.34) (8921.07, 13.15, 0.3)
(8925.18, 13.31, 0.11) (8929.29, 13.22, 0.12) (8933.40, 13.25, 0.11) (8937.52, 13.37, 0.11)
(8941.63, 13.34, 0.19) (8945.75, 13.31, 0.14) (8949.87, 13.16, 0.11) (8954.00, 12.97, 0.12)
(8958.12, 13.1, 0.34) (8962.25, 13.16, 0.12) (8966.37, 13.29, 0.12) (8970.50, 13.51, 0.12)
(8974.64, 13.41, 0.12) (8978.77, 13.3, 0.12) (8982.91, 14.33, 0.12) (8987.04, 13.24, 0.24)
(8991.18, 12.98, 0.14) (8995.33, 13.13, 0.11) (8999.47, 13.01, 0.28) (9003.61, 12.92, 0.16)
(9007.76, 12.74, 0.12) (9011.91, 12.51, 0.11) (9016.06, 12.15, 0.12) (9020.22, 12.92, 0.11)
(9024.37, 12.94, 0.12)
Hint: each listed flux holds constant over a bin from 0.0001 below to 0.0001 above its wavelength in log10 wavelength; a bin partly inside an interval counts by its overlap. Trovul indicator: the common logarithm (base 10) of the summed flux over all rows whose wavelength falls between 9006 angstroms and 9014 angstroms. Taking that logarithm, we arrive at 1.40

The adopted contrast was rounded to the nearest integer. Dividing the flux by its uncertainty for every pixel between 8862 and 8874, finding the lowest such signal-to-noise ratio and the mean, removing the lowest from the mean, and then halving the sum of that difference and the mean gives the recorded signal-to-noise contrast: 65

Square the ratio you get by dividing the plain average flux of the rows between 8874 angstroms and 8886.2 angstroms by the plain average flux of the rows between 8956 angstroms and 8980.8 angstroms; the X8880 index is 1.02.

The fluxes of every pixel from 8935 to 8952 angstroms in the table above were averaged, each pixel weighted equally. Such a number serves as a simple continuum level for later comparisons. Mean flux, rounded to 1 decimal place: 13.3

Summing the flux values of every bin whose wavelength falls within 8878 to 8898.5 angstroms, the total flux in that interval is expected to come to 67.1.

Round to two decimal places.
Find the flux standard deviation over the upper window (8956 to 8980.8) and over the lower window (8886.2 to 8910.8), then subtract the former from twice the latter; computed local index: 0.05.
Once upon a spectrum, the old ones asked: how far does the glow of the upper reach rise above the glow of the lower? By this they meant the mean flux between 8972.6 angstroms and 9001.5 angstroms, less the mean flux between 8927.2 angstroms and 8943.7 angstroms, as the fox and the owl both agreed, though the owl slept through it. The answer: 0.05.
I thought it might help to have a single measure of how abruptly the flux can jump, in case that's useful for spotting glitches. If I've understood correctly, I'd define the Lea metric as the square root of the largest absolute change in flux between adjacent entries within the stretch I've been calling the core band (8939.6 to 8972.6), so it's 0.47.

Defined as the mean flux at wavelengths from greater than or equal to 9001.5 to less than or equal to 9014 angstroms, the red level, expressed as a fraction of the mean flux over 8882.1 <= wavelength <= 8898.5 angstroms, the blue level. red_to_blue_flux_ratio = 0.95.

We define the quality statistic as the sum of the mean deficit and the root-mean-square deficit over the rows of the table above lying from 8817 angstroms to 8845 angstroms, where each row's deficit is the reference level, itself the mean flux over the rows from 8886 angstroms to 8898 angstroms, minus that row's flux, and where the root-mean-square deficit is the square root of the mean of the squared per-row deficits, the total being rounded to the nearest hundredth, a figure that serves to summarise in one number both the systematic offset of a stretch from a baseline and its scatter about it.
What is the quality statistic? 0.11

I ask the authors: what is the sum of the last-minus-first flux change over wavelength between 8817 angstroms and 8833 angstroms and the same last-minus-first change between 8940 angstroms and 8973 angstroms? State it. 0.21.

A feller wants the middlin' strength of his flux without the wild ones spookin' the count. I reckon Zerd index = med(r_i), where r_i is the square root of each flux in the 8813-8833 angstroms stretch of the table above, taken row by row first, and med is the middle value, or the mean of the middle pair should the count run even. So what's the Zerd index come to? 3.707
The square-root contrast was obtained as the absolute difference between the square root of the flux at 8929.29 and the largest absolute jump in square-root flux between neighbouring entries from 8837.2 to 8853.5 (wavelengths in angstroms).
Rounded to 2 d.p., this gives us 3.59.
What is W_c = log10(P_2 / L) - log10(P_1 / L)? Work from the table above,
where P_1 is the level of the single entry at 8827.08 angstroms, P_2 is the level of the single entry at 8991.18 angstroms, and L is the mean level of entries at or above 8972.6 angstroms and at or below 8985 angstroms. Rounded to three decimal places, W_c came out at -0.017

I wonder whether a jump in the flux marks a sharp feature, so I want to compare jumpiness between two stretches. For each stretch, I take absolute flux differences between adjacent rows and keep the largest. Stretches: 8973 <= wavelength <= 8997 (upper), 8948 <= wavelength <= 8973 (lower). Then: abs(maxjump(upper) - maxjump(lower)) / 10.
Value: 0.09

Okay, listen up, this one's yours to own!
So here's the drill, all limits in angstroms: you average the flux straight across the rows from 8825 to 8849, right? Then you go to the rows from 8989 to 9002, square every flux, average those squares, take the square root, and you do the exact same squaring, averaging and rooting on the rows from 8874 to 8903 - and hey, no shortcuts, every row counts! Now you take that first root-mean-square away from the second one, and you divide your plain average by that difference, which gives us 32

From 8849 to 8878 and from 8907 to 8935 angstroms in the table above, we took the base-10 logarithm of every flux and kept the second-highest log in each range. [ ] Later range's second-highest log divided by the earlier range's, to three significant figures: 0.999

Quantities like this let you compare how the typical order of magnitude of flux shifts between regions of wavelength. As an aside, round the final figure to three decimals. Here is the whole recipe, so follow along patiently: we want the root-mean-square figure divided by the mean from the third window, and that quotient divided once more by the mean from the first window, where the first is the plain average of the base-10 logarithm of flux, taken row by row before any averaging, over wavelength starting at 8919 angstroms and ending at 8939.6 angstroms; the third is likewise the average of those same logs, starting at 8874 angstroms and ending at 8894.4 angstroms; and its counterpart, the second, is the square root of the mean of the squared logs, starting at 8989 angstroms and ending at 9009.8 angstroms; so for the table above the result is 0.877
